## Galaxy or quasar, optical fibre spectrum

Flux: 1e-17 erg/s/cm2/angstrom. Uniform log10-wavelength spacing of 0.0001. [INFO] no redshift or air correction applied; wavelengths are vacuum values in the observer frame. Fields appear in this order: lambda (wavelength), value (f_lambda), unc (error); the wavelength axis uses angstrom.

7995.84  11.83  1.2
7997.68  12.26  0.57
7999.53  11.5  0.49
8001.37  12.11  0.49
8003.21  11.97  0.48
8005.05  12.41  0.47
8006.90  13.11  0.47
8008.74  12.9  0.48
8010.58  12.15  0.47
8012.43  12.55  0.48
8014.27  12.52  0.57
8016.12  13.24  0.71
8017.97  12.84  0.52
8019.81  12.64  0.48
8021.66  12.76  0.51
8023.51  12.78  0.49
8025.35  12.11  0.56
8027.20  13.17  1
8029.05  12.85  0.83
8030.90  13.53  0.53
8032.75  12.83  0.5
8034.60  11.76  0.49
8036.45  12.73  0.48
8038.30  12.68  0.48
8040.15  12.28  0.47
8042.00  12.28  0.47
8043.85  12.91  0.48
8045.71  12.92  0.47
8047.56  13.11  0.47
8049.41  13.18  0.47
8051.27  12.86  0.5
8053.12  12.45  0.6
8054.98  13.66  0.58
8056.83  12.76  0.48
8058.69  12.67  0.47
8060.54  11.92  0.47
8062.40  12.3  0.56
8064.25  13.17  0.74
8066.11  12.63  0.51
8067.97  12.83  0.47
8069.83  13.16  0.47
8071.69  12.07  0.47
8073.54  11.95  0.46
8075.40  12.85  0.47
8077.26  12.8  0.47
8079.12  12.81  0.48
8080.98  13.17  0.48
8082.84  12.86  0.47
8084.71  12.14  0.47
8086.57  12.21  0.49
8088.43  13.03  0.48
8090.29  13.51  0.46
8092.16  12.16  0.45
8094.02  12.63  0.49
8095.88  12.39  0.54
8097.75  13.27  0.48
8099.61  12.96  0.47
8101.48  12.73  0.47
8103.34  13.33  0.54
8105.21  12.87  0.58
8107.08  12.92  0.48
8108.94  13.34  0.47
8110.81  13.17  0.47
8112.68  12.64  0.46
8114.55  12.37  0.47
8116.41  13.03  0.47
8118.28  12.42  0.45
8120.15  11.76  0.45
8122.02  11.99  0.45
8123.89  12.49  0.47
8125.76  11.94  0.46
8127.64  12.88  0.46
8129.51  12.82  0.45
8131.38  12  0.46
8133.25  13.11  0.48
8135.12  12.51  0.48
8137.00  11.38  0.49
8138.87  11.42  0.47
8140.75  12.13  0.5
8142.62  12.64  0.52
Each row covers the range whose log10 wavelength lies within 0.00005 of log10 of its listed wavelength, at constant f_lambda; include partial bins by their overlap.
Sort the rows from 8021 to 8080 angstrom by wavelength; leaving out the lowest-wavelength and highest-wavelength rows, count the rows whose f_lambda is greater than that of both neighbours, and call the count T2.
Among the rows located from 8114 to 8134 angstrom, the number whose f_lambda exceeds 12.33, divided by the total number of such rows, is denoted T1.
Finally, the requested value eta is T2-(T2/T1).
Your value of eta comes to -5.1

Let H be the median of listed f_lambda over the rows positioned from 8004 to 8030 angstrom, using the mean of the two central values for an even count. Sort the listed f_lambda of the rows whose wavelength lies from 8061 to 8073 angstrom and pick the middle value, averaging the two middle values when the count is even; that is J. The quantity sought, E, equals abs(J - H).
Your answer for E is 0.04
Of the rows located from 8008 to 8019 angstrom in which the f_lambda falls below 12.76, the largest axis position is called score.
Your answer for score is 8014.27 angstrom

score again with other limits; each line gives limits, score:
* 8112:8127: 8125.76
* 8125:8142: 8140.75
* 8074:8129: 8125.76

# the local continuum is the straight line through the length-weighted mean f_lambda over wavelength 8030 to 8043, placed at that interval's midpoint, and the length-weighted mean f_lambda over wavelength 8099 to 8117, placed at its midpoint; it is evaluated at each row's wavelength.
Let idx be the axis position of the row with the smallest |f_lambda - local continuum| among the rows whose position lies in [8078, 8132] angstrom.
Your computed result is 8107.08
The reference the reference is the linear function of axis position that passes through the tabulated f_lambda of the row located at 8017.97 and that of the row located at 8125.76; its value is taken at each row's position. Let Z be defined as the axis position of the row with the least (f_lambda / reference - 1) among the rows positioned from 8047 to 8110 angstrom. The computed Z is 8060.54 angstrom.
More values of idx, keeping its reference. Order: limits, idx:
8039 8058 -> 8056.83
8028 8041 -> 8038.30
